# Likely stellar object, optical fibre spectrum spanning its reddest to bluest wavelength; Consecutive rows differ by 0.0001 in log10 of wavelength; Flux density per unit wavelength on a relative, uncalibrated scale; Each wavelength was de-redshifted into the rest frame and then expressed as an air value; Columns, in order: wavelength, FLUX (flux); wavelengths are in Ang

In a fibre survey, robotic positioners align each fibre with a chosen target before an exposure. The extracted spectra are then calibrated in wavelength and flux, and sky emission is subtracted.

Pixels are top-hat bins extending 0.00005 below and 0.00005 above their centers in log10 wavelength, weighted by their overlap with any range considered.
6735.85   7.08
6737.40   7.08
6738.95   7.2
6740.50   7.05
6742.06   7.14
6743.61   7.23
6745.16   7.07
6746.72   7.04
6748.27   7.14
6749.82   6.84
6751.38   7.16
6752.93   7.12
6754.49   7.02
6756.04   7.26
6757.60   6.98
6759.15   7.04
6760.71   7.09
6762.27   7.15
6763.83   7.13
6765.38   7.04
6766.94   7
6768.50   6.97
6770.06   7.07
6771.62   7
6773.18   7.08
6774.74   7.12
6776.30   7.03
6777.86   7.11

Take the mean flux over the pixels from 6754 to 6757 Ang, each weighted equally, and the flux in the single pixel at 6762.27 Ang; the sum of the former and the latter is 14.3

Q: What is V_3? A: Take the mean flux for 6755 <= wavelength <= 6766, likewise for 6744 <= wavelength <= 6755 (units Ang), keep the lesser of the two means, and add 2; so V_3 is 9.06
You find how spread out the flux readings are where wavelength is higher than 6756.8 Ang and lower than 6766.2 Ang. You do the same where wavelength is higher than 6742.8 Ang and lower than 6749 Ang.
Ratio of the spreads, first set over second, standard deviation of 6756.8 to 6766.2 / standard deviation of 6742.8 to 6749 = 0.8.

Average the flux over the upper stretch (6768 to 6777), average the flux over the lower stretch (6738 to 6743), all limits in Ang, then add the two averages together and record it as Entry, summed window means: 14.2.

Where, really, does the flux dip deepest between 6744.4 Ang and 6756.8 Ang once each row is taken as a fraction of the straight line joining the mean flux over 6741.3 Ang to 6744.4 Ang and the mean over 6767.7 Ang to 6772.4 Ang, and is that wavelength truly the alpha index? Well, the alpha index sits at 6749.82 Ang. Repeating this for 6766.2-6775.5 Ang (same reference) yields 6768.50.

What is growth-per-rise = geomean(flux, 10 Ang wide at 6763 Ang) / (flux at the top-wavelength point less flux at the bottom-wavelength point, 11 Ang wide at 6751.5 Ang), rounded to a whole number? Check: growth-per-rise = 32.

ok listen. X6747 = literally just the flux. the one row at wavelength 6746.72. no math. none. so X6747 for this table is 7.04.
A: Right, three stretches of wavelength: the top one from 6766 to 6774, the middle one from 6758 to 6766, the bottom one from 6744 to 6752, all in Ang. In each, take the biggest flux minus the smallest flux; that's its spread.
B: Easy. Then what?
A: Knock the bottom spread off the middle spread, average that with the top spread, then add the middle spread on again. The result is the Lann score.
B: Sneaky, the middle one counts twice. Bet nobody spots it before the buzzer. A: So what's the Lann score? 0.06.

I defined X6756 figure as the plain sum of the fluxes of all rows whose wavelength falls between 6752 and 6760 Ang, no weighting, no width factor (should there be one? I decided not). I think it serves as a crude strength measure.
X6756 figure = 35.4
